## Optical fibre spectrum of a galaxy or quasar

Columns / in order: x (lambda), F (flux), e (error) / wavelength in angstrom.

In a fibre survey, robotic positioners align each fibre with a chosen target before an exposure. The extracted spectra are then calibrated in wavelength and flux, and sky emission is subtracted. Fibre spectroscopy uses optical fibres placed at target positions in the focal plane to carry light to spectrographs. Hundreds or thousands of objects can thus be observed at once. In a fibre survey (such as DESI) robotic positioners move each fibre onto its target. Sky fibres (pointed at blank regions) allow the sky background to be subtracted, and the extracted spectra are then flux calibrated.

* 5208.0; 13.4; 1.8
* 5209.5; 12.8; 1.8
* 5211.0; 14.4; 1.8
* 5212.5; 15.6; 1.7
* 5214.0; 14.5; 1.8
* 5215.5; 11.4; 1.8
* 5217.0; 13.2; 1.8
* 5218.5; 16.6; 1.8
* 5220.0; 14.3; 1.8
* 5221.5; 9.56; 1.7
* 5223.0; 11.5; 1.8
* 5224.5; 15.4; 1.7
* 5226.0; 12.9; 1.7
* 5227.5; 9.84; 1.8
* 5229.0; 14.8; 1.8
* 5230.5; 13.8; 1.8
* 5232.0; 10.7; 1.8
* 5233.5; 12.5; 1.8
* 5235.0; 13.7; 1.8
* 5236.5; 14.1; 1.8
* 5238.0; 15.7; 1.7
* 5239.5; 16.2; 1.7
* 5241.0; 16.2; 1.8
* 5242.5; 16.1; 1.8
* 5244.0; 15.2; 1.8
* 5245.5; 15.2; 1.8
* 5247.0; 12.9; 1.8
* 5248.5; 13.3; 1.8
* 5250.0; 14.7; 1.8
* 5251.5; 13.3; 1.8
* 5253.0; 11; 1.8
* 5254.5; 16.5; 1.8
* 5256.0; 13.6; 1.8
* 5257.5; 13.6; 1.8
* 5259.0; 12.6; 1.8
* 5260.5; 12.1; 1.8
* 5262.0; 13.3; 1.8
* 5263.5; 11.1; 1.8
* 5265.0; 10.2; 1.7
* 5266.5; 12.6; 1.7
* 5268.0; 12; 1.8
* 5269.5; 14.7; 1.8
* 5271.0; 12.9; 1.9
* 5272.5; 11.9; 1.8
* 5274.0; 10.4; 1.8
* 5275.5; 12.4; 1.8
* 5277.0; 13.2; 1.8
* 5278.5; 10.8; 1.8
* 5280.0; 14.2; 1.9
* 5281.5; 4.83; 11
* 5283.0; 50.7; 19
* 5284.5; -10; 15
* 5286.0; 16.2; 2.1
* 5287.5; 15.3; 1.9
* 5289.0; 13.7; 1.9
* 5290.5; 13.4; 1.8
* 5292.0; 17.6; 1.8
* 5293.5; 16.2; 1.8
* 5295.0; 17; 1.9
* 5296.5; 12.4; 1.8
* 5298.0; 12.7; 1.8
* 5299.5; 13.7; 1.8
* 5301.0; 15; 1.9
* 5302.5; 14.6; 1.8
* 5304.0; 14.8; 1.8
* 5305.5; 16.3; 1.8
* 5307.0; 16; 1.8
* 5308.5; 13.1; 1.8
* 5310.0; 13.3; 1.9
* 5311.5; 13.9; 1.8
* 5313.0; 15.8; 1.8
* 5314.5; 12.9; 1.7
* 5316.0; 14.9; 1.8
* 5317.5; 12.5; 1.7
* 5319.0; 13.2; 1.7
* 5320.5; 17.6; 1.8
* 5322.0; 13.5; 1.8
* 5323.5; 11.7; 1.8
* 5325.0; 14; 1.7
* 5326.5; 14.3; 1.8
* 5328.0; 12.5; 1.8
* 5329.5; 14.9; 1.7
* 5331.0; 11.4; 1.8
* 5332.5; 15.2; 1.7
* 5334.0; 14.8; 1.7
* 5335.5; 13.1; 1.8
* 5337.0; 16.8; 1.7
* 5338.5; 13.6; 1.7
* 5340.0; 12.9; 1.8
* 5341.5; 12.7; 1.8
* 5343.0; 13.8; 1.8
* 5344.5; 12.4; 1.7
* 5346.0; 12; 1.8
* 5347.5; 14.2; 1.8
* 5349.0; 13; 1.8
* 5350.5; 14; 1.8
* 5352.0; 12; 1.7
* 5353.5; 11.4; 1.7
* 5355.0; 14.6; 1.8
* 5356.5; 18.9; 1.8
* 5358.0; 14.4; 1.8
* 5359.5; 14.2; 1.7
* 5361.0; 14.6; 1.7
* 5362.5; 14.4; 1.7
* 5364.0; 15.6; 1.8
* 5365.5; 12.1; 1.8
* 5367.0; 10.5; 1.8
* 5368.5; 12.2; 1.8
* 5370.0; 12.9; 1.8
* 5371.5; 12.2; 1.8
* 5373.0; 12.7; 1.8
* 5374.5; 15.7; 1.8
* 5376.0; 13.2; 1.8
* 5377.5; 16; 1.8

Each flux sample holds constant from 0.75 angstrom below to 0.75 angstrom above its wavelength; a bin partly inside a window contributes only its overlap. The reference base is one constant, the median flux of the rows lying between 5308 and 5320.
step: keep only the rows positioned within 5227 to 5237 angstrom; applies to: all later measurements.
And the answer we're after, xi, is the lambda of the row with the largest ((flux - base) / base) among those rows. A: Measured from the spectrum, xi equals 5229.0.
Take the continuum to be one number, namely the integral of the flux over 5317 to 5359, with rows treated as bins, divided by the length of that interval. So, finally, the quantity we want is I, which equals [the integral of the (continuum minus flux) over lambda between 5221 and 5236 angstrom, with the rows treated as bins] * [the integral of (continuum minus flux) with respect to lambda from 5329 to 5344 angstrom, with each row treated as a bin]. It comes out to -29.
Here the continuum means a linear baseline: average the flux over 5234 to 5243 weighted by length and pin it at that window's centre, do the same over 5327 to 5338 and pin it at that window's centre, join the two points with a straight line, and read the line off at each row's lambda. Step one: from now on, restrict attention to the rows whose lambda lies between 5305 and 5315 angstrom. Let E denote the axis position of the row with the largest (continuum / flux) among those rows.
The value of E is 5314.5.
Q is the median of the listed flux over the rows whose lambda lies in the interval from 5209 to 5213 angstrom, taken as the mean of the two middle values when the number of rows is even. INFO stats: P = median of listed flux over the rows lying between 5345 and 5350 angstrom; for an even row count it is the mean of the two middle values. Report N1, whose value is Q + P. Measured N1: 27.4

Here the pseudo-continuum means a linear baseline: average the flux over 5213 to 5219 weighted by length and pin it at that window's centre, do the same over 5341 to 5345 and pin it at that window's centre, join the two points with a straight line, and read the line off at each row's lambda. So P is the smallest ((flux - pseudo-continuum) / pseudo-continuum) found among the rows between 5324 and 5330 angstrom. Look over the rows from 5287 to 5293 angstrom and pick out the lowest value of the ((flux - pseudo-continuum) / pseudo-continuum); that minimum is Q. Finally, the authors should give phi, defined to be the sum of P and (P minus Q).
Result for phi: -0.1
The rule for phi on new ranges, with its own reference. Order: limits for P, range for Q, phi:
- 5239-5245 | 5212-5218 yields 0.4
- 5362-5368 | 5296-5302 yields -0.3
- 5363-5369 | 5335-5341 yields -0.4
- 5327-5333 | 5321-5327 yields -0.1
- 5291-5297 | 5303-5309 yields -0.1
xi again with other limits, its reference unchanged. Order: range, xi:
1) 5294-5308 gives 5295.0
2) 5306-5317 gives 5307.0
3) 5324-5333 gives 5332.5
